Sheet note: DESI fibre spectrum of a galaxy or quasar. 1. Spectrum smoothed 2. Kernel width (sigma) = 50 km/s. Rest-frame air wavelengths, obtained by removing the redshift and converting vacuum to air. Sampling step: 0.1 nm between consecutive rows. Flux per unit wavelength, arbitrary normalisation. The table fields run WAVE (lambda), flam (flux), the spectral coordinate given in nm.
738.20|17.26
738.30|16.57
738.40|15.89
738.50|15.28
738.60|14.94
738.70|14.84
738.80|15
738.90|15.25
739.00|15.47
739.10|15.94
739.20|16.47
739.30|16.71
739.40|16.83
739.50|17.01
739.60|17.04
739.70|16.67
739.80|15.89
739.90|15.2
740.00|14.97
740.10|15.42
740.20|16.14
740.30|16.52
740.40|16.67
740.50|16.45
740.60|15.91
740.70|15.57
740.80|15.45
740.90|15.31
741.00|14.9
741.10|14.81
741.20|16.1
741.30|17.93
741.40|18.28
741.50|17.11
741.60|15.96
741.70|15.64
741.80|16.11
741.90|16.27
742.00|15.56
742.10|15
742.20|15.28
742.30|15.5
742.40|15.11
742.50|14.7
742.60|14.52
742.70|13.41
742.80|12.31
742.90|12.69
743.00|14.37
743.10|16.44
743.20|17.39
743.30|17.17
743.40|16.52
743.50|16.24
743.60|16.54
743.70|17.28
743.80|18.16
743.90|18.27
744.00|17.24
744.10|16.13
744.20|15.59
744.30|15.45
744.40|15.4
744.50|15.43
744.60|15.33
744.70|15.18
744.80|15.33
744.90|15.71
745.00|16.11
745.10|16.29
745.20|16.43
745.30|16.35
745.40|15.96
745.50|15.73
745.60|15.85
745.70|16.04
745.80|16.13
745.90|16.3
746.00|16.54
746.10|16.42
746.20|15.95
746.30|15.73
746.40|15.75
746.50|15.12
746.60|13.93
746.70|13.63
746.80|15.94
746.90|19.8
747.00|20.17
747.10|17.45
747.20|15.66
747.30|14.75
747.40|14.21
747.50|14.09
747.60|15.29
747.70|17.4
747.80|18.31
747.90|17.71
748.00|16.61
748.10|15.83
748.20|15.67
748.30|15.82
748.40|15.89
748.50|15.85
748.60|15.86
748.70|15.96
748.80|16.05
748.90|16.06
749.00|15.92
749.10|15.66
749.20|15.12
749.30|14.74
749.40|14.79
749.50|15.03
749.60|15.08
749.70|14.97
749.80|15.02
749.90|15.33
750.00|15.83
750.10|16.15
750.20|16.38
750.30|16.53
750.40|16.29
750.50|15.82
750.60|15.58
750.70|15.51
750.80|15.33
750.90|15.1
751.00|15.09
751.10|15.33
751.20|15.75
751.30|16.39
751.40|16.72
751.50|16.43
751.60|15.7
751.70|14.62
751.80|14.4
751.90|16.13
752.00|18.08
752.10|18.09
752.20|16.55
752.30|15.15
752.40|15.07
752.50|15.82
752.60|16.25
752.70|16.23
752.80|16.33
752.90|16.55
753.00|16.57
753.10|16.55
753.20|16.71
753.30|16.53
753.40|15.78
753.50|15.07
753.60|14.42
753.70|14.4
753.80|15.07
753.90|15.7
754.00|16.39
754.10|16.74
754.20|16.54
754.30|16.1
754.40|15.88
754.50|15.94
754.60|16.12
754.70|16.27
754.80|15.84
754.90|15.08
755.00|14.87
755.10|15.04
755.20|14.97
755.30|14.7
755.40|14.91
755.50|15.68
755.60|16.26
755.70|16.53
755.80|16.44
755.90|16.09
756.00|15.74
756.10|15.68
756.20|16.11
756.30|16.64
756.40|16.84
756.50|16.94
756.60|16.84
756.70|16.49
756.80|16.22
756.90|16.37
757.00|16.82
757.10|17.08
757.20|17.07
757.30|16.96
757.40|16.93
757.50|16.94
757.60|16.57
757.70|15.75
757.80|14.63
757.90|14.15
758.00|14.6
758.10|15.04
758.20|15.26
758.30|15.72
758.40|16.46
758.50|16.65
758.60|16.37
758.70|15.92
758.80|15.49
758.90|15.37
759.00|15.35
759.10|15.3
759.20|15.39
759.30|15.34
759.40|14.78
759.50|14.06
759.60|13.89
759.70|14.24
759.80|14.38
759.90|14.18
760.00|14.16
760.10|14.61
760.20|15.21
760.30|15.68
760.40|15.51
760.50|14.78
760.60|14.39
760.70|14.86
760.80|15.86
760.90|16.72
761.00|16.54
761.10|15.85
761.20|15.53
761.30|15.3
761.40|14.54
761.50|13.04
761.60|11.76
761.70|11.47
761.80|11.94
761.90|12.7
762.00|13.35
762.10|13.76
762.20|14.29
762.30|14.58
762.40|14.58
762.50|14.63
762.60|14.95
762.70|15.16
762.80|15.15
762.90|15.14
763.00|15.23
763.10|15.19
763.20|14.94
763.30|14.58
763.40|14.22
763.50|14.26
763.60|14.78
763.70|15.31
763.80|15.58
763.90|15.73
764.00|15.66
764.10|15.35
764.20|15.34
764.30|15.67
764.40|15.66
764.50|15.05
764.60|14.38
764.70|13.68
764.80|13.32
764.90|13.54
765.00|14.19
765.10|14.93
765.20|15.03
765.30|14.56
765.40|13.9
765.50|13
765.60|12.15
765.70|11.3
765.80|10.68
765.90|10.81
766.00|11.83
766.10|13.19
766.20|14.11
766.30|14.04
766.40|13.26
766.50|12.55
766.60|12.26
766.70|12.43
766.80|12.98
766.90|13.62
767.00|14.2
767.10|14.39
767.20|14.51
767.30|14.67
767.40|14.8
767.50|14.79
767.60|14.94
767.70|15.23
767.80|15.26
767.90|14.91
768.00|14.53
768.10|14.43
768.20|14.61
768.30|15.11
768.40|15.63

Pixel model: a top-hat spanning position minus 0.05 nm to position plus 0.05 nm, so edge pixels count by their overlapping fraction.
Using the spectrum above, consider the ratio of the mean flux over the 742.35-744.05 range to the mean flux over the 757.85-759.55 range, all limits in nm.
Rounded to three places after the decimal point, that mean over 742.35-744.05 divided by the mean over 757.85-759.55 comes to 1.027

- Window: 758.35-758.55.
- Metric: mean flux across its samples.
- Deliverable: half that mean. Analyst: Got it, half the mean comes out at 8.3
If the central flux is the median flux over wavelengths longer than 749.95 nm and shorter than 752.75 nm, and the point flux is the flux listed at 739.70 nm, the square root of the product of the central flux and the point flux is 16.2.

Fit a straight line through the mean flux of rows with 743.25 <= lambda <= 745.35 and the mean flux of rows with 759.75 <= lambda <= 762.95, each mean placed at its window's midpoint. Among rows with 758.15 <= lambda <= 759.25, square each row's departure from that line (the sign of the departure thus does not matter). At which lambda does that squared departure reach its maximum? 758.50 nm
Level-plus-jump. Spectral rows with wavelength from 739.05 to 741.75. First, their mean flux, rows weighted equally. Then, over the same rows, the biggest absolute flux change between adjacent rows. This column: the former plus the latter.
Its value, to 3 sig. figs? 18.0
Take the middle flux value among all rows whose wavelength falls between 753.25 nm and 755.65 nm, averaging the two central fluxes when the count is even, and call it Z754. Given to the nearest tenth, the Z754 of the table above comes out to 15.7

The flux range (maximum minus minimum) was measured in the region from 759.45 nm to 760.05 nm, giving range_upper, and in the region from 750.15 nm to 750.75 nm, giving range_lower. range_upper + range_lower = 2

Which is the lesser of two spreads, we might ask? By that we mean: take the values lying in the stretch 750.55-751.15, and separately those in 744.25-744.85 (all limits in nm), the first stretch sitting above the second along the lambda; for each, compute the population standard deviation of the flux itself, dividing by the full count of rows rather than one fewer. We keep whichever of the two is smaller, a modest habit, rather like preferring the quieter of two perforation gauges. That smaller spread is 0.09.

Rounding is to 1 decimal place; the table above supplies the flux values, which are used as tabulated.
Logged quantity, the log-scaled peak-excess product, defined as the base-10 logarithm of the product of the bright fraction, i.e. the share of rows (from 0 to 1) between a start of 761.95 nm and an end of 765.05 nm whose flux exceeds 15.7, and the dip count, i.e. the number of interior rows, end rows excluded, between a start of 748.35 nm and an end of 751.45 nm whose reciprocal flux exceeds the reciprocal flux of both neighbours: -0.9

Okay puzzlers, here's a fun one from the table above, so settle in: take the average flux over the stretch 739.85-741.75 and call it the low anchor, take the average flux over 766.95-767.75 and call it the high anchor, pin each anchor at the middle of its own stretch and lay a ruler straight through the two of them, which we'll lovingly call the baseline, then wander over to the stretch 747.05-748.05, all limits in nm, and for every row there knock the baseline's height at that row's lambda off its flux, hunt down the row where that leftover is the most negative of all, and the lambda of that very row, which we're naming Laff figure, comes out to 747.50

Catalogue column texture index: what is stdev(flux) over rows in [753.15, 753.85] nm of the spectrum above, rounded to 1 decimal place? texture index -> 0.9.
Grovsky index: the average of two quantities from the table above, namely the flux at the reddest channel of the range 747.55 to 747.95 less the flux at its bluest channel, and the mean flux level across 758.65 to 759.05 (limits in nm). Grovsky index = 9.0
